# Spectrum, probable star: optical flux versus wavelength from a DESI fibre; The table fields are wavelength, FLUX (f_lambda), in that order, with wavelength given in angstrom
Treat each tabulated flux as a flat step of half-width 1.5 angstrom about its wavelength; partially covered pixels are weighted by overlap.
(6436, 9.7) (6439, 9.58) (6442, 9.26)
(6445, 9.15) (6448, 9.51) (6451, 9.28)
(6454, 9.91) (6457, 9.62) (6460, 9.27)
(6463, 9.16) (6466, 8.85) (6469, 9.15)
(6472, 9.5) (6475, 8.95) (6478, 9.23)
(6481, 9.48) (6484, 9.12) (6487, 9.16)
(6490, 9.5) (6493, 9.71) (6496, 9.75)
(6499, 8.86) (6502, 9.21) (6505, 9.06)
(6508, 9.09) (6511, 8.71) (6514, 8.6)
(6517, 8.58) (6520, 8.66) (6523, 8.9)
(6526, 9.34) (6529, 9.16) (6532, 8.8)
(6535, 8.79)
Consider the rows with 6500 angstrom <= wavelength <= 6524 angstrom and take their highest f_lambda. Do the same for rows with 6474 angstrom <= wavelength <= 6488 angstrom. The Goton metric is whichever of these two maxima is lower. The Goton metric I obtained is 9.21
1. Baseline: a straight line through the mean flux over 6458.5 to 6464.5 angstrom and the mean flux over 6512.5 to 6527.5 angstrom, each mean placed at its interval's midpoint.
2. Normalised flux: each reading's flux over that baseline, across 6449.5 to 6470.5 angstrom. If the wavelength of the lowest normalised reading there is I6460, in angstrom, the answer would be 6466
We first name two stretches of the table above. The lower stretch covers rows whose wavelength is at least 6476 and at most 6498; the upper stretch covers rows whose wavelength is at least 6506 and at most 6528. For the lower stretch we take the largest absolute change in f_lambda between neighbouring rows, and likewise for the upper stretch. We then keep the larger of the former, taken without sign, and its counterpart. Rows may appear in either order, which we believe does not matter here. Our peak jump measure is 0.44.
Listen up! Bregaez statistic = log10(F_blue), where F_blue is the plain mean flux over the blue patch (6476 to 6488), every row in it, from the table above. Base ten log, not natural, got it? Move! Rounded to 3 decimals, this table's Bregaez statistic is 0.966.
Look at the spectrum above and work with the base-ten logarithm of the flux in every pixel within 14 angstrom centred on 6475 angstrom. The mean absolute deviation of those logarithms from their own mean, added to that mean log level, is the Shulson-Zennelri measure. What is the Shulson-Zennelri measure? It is 0.975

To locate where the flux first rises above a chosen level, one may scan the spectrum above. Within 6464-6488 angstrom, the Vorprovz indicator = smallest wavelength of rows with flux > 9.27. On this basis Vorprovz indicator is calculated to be 6472 angstrom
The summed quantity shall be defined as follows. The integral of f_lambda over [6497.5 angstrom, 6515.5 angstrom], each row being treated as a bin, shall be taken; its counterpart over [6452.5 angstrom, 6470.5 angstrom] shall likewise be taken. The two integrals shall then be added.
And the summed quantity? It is 328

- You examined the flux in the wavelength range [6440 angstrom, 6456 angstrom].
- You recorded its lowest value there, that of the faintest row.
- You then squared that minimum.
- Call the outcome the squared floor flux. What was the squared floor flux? 84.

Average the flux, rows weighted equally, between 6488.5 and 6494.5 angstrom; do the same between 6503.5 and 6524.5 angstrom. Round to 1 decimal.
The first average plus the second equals 18.4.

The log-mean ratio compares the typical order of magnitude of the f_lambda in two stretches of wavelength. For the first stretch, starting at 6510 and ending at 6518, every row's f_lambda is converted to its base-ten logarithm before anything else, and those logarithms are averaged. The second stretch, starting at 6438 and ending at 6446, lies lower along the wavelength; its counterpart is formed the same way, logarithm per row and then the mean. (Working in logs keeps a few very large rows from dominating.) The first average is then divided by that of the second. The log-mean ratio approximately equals 0.97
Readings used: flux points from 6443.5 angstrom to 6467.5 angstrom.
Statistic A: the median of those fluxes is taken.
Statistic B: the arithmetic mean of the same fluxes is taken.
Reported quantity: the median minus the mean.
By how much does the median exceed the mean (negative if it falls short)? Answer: -0.07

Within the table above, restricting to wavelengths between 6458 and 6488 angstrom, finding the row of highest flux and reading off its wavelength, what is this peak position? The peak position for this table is 6472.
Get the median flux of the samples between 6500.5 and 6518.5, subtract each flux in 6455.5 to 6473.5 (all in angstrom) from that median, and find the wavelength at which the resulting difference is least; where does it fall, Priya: 6457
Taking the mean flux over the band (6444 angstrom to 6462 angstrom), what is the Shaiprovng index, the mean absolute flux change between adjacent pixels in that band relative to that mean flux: 0.039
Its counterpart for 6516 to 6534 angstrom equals 0.029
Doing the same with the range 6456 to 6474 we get 0.031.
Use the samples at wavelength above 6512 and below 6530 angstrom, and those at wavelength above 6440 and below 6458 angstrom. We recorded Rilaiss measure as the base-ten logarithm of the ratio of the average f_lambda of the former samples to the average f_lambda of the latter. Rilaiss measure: -0.028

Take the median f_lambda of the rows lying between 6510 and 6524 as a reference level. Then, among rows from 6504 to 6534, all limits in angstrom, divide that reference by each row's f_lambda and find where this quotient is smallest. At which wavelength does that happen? 6526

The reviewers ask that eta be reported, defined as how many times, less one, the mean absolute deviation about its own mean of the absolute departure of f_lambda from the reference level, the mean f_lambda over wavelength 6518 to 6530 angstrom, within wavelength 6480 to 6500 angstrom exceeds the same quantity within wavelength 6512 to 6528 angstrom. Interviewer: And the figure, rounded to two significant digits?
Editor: 1.6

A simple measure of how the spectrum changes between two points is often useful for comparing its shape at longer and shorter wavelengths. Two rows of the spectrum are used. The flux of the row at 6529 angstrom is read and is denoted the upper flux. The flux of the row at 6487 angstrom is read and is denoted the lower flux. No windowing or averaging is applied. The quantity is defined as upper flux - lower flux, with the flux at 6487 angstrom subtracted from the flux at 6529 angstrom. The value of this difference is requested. 0.0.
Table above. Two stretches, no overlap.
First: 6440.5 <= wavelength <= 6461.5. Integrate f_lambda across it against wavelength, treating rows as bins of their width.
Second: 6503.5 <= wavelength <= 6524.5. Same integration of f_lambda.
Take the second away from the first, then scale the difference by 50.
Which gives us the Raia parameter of 660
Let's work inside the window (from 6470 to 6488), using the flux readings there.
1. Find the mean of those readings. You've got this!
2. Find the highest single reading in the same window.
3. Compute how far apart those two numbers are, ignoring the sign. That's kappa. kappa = 0.26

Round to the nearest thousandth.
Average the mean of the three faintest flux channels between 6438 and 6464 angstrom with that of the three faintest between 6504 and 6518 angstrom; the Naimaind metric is 8.910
